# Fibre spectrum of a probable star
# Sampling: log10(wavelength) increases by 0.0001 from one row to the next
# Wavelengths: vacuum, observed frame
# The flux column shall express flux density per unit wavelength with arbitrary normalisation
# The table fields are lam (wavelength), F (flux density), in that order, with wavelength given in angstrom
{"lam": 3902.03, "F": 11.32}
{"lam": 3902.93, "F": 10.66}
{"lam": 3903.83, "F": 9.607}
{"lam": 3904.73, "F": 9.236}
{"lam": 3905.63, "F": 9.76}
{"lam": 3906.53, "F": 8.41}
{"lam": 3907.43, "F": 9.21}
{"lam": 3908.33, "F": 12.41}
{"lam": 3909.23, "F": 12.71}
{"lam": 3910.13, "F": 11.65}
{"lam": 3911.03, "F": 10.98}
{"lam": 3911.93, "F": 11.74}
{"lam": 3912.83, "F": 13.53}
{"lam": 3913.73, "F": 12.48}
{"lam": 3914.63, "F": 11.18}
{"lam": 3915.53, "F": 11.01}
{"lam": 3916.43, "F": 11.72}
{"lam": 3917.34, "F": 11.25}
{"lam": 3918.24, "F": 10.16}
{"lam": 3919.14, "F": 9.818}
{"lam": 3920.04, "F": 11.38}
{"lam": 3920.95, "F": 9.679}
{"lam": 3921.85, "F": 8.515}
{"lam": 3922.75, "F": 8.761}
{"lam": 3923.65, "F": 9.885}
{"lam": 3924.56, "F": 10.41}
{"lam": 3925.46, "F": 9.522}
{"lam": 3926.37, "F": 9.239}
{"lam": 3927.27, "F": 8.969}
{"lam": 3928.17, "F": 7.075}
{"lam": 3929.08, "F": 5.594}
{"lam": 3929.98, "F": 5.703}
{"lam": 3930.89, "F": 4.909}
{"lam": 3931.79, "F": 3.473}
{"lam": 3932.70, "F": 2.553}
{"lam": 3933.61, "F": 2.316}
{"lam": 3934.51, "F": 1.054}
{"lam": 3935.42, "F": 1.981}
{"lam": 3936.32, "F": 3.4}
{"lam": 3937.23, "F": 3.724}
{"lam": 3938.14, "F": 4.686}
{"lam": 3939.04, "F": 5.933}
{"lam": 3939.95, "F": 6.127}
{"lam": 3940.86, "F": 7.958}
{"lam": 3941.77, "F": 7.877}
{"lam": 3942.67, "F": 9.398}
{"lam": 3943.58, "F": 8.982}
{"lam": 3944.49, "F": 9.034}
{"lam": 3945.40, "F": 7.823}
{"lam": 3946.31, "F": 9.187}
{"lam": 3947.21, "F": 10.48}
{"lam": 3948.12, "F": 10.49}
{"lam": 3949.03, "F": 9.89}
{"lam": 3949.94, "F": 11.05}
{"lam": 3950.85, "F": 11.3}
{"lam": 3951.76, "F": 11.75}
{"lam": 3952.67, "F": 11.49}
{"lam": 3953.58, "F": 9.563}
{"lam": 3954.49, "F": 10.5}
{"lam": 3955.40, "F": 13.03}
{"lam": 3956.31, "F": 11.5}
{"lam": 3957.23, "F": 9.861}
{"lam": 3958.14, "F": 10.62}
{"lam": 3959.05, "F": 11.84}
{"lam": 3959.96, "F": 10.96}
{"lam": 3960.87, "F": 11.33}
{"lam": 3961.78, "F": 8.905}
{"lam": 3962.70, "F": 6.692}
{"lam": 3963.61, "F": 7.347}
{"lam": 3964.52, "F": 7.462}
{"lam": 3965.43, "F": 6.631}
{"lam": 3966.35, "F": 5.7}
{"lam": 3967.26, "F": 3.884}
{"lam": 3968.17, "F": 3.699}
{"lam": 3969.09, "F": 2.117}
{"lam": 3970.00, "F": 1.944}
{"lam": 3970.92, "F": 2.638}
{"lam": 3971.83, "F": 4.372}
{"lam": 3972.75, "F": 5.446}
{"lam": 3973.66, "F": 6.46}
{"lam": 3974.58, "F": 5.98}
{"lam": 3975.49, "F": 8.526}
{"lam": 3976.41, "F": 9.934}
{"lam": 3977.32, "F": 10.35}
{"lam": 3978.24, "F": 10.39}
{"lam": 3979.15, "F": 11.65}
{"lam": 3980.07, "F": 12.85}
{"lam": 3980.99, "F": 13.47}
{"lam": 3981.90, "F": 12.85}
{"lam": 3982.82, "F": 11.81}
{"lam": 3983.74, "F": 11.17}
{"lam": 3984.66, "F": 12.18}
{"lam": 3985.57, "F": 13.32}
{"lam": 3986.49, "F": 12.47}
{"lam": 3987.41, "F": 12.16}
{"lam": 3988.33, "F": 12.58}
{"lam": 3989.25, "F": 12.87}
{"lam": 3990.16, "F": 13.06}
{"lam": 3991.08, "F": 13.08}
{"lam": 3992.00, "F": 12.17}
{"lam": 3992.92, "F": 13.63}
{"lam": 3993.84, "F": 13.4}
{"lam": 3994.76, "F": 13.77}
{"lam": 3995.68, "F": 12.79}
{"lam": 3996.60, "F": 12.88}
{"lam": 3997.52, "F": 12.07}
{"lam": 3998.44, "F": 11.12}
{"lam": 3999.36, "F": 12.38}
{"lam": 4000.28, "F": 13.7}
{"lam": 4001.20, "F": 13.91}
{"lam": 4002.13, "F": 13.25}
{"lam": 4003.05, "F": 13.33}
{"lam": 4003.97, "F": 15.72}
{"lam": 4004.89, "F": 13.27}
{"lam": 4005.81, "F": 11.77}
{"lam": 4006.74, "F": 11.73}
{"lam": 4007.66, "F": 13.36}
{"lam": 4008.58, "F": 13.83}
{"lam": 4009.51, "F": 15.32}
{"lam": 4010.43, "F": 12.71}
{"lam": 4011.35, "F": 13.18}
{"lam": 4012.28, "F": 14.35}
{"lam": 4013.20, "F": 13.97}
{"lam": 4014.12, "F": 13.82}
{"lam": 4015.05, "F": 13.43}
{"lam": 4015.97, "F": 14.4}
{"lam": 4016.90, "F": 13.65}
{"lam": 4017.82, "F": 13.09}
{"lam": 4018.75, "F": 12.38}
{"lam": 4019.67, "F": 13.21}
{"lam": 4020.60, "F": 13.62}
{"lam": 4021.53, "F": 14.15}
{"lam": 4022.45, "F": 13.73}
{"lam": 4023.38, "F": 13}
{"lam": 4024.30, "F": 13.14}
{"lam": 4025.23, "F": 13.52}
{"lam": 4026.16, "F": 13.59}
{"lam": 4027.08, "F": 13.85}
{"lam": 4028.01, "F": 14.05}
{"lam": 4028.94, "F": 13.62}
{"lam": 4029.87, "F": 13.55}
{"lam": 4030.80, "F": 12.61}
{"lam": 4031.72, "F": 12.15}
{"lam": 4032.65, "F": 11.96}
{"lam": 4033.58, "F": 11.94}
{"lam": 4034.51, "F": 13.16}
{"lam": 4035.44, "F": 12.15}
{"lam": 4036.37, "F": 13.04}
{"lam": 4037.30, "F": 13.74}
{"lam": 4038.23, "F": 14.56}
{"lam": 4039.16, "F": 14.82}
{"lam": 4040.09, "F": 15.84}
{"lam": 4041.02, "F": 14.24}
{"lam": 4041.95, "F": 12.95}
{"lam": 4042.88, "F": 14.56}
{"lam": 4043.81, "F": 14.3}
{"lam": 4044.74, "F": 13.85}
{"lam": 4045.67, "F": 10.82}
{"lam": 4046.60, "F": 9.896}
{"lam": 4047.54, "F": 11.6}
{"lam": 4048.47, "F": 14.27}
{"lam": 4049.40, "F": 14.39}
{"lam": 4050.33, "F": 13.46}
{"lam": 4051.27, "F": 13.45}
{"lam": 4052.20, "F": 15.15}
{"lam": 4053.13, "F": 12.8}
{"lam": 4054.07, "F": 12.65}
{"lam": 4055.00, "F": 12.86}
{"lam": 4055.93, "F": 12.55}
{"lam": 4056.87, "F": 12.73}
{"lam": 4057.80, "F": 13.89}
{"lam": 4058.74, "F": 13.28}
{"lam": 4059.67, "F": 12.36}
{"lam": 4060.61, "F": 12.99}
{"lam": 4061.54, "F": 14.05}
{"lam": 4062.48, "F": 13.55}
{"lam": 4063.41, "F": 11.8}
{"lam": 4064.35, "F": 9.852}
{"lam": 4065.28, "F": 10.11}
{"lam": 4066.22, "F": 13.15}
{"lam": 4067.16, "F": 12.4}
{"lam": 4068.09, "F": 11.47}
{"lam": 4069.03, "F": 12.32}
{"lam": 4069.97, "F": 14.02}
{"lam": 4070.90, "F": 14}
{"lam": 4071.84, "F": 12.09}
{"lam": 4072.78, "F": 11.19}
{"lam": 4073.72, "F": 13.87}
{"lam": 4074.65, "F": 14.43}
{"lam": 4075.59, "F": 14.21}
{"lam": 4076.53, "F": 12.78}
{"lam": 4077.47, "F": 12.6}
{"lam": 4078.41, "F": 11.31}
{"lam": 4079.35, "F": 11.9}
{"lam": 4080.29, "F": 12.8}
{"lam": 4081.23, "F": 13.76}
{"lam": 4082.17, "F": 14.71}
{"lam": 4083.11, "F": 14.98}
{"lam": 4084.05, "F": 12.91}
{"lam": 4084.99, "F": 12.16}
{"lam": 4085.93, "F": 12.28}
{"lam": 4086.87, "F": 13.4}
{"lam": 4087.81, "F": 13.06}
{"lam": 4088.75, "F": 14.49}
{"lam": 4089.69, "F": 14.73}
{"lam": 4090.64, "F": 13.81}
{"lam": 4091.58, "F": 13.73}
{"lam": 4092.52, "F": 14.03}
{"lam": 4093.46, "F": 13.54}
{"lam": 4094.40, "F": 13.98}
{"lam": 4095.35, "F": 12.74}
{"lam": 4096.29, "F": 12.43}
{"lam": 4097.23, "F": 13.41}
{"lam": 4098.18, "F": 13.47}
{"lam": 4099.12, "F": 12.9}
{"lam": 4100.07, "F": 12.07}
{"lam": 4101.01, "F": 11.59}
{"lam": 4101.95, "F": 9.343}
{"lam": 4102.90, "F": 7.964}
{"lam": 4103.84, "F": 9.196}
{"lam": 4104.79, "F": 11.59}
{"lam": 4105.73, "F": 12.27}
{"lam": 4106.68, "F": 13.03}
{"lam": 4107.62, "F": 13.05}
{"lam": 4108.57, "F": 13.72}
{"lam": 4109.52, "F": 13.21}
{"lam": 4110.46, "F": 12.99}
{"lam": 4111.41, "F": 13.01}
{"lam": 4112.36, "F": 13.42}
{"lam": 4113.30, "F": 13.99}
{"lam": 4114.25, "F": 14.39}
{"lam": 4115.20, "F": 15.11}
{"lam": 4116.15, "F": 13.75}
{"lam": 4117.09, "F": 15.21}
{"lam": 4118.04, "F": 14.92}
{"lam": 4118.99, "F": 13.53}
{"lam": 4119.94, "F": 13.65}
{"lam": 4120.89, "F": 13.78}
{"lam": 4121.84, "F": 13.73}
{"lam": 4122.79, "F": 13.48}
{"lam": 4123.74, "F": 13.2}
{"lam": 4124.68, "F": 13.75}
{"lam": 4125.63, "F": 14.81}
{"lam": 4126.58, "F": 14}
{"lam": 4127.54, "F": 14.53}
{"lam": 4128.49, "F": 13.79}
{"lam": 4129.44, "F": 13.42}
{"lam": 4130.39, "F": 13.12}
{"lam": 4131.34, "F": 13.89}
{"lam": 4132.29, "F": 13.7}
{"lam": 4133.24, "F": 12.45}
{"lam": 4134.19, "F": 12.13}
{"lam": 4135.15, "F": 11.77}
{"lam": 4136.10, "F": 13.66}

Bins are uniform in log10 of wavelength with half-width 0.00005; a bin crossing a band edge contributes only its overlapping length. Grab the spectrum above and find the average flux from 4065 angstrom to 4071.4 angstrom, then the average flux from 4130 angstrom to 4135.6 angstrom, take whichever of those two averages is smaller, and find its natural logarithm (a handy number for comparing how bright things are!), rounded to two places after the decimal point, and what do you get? 2.53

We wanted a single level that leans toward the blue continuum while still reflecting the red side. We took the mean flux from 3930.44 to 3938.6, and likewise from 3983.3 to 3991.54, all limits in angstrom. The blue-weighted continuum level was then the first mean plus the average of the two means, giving 11.0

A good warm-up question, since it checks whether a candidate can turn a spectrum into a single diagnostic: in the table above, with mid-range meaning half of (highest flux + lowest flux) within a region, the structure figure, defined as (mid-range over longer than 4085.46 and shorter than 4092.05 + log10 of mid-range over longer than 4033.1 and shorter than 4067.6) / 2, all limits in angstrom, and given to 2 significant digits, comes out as 7.3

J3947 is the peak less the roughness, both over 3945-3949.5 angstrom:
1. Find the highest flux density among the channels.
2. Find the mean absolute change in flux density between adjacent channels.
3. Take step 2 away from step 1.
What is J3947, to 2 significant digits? 9.7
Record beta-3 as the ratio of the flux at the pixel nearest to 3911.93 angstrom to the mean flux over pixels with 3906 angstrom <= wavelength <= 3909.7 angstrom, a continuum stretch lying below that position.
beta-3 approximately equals 1.1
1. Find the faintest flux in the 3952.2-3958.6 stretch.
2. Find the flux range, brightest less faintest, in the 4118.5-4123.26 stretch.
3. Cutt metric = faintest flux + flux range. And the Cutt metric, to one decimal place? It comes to 9.9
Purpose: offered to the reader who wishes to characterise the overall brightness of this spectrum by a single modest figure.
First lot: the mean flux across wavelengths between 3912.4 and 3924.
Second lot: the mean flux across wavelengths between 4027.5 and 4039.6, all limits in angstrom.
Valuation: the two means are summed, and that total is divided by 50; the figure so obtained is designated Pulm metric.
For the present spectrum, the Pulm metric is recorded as 0.478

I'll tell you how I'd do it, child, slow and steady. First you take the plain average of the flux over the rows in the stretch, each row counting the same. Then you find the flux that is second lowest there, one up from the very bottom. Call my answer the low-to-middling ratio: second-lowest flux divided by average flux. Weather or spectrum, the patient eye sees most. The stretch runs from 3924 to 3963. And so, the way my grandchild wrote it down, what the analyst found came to 0.24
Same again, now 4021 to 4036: 0.91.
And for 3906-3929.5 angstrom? 0.69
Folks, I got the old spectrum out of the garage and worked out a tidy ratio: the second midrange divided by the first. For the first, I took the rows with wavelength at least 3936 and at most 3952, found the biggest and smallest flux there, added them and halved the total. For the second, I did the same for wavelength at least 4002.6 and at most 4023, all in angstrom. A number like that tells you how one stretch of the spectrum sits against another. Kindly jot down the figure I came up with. 1.8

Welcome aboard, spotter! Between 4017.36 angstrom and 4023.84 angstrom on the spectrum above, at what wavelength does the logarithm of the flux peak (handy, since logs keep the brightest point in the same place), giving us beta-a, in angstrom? 4021.53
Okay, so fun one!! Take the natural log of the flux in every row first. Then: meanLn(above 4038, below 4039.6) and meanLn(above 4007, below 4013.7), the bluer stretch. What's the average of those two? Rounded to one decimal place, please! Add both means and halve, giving 2.7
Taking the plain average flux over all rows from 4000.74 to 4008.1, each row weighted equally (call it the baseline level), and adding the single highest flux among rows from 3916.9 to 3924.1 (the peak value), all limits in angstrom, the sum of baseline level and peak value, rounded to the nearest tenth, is 24.7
